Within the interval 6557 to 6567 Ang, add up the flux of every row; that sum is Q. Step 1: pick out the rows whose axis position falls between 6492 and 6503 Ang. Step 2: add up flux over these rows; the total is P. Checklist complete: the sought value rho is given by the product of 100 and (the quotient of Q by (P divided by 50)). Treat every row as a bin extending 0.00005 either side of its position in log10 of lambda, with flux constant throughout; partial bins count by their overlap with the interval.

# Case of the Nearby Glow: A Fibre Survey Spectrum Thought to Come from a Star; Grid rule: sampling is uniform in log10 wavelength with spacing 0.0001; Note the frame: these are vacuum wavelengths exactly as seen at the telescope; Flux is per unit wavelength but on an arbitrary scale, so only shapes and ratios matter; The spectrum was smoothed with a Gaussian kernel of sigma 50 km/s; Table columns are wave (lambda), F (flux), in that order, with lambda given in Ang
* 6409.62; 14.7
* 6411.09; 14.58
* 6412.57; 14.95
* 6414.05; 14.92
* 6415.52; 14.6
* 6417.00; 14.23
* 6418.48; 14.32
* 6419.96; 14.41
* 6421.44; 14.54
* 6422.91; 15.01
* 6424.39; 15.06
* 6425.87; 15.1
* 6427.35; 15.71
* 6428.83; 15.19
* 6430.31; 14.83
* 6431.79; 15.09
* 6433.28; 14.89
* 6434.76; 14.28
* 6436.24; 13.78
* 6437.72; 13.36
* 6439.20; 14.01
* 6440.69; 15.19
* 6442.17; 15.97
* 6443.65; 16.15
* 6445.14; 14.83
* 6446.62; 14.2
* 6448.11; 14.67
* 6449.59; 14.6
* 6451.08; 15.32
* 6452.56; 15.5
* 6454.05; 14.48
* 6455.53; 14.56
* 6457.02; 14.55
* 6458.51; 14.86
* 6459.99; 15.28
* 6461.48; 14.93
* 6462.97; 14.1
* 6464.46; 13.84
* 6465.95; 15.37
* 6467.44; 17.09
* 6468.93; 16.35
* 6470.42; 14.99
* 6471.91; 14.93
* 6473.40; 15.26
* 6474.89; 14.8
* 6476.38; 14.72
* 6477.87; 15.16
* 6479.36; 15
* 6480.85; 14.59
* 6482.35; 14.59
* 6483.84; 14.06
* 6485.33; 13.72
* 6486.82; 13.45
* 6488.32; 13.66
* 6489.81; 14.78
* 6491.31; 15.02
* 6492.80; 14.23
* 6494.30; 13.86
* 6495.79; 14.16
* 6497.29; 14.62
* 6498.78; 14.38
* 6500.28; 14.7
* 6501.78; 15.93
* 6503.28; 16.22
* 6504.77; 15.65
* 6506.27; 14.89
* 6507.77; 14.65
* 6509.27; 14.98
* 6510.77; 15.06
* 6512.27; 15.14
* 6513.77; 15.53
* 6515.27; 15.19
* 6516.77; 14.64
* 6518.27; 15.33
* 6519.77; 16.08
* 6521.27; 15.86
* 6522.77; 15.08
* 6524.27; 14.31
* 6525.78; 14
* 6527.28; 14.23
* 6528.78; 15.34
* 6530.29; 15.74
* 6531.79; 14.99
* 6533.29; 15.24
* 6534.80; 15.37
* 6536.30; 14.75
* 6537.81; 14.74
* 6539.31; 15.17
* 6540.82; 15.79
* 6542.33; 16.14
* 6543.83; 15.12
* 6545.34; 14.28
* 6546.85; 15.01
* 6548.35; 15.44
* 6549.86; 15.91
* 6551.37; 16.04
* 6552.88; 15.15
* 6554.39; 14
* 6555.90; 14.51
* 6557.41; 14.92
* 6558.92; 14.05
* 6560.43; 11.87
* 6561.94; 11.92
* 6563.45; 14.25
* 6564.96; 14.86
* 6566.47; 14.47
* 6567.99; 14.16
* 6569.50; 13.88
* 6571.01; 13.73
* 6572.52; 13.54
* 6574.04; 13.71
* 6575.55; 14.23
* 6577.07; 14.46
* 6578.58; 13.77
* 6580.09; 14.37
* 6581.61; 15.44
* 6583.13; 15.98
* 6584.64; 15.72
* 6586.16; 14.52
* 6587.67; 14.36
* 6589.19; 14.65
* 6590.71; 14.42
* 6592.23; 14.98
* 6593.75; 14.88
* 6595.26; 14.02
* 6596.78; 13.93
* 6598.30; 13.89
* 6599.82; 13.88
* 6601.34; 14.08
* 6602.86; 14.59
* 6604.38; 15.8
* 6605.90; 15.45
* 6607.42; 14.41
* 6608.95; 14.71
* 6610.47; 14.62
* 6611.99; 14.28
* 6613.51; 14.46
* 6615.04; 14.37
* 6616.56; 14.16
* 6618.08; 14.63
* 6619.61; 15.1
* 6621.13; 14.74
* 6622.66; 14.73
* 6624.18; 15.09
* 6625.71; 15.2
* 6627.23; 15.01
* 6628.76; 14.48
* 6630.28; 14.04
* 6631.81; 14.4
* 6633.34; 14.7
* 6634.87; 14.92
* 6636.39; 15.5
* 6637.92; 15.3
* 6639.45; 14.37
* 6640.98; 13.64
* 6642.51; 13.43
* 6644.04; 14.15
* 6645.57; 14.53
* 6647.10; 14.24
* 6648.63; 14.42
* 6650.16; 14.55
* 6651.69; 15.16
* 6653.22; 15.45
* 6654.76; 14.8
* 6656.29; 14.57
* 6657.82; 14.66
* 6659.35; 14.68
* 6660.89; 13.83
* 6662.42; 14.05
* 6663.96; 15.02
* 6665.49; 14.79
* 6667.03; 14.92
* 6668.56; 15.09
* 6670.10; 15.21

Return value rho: 4728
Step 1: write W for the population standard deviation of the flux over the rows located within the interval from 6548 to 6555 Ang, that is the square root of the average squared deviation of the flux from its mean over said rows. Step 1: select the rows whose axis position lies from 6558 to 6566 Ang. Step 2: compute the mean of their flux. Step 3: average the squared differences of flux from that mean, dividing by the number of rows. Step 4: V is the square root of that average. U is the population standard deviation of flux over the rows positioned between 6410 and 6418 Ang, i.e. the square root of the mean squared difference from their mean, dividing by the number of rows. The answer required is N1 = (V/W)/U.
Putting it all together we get 7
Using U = 0.26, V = 1.25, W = 0.73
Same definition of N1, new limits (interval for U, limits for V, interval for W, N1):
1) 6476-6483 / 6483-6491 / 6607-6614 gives 13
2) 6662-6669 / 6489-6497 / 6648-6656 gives 3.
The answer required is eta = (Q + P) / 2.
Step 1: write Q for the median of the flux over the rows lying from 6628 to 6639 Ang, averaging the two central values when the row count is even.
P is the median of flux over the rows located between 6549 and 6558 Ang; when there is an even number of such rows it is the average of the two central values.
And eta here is 14.9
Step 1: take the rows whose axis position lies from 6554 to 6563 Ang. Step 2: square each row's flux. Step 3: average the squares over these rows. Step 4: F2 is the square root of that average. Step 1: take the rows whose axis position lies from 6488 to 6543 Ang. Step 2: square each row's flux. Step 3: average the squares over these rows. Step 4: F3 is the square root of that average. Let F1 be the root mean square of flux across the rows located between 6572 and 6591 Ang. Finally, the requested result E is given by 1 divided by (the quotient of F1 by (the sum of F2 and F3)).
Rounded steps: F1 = 14.6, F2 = 13.6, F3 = 15.03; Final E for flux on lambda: 1.96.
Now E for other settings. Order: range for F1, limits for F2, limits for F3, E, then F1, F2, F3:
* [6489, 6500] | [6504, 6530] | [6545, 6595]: 2.05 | 14.4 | 15.1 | 14.50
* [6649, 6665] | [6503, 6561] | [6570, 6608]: 2.01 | 14.7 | 15.1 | 14.53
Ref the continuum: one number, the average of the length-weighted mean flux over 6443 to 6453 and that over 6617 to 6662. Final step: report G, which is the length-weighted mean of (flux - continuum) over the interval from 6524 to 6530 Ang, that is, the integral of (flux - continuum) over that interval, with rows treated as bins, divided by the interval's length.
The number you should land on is -0.2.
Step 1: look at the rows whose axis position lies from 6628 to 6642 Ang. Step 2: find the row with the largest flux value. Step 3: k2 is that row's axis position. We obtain 6636.39 Ang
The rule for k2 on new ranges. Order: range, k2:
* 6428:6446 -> 6443.65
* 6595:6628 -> 6604.38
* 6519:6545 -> 6542.33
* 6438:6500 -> 6467.44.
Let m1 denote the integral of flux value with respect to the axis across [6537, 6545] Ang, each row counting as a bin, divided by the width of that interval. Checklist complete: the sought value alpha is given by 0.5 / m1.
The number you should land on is 0.0326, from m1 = 15.3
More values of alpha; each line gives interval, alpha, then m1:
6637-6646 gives 0.0351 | 14.2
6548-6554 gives 0.0322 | 15.5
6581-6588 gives 0.0328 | 15.3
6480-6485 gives 0.0348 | 14.4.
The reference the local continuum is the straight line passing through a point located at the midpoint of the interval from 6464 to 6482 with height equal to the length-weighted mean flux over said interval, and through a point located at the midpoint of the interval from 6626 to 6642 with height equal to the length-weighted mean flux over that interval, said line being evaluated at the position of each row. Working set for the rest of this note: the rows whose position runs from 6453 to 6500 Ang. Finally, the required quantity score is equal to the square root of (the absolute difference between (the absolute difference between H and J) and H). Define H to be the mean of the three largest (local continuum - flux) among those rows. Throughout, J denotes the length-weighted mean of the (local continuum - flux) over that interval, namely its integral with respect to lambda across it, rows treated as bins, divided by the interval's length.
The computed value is 0.69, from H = 1.5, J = 0.5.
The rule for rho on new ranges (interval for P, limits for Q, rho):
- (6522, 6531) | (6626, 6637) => 5809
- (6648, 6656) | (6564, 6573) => 5690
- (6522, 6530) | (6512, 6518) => 4146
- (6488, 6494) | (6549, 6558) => 7846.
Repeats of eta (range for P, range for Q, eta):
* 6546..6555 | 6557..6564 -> 14.7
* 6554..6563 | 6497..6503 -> 14.3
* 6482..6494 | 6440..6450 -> 14.5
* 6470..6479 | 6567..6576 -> 14.4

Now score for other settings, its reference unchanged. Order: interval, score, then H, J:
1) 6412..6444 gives 0.74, 1.6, 0.5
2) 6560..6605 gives 0.72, 2.4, 0.5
